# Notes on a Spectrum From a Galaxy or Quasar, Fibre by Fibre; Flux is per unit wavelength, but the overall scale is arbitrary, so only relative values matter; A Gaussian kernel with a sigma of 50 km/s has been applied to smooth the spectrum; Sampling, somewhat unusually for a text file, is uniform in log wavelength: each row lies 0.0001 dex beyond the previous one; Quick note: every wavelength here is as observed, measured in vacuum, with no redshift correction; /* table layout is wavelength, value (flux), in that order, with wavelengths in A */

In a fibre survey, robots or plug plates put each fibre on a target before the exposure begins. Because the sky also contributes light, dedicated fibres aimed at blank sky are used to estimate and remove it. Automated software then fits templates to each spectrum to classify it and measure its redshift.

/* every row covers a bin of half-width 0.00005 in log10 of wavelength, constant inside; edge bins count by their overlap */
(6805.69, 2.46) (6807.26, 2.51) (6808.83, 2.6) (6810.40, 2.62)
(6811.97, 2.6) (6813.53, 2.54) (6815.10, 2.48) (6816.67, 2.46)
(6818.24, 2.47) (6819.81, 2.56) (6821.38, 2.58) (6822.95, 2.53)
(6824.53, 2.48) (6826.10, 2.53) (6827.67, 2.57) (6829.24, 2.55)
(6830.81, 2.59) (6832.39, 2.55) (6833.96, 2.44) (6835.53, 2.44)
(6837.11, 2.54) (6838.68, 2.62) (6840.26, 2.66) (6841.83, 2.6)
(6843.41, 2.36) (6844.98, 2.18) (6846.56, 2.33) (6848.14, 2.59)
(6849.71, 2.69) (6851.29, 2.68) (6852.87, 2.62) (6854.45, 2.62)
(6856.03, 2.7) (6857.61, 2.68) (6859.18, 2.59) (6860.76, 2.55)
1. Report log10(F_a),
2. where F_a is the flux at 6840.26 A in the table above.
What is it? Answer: 0.425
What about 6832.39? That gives 0.407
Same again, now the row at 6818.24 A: 0.393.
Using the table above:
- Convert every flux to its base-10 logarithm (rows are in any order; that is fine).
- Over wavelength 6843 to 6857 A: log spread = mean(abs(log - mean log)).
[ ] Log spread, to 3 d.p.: 0.028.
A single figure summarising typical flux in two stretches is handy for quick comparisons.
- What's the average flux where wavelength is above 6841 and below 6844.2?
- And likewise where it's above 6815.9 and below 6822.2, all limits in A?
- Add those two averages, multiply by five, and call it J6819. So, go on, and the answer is 25.0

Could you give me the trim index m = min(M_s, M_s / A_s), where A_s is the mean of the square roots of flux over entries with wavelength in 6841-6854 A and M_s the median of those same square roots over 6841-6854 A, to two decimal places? 1.02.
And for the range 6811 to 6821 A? 1.00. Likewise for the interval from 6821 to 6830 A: 1.00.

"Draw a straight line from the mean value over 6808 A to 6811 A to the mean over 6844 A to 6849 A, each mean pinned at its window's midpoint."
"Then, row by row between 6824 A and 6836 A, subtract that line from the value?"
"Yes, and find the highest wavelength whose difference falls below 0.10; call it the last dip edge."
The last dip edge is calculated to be 6835.53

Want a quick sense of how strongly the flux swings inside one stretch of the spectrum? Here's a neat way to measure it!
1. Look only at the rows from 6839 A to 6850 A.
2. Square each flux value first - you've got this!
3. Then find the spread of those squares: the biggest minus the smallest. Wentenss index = 2.5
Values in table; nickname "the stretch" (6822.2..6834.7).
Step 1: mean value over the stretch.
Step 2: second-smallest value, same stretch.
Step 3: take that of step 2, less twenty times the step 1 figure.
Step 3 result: -48.1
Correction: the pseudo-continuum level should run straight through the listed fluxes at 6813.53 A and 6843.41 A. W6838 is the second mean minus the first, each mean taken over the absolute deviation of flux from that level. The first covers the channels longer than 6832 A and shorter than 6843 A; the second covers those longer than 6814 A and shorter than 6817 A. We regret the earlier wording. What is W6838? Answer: -0.10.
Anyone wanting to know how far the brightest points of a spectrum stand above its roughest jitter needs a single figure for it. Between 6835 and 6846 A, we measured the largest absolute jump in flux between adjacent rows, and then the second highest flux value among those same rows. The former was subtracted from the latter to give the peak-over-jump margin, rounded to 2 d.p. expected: 2.38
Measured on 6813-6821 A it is 2.45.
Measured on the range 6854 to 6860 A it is 2.59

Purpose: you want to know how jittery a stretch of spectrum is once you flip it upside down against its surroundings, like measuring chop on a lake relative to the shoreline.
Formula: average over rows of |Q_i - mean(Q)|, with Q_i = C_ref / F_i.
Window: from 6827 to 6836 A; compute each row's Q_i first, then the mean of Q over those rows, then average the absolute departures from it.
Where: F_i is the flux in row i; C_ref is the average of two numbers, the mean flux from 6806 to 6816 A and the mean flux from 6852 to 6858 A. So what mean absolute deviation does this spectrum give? 0.023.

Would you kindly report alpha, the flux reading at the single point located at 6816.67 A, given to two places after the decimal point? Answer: 2.46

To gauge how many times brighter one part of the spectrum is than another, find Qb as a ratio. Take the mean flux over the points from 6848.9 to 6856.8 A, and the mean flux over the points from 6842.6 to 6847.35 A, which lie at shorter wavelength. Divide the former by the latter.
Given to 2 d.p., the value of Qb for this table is 1.16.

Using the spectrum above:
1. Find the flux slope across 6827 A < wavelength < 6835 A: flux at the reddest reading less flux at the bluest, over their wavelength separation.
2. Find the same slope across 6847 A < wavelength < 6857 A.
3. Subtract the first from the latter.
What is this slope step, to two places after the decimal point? 0.03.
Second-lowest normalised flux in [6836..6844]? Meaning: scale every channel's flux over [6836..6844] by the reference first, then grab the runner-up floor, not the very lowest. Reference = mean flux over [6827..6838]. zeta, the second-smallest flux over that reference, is 1.01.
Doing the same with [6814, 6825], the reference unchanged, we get 0.98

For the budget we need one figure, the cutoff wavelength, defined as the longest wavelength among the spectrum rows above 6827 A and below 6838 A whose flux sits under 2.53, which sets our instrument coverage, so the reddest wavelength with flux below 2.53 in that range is 6835.53 A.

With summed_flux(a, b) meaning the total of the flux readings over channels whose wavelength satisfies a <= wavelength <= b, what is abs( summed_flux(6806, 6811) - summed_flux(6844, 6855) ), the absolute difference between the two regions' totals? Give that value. 10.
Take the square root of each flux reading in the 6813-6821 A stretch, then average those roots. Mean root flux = 1.58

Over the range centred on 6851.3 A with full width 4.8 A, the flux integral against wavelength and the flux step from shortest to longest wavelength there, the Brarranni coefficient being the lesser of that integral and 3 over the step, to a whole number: -43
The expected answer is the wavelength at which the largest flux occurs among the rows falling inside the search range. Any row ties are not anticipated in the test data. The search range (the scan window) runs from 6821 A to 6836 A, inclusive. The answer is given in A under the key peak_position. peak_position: 6830.81 A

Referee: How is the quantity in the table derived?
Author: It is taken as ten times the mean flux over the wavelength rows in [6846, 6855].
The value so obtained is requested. 25.9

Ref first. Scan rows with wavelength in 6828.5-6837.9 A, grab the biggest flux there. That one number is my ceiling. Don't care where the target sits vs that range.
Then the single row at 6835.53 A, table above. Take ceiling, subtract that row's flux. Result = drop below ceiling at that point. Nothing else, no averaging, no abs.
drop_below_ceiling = 0.15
